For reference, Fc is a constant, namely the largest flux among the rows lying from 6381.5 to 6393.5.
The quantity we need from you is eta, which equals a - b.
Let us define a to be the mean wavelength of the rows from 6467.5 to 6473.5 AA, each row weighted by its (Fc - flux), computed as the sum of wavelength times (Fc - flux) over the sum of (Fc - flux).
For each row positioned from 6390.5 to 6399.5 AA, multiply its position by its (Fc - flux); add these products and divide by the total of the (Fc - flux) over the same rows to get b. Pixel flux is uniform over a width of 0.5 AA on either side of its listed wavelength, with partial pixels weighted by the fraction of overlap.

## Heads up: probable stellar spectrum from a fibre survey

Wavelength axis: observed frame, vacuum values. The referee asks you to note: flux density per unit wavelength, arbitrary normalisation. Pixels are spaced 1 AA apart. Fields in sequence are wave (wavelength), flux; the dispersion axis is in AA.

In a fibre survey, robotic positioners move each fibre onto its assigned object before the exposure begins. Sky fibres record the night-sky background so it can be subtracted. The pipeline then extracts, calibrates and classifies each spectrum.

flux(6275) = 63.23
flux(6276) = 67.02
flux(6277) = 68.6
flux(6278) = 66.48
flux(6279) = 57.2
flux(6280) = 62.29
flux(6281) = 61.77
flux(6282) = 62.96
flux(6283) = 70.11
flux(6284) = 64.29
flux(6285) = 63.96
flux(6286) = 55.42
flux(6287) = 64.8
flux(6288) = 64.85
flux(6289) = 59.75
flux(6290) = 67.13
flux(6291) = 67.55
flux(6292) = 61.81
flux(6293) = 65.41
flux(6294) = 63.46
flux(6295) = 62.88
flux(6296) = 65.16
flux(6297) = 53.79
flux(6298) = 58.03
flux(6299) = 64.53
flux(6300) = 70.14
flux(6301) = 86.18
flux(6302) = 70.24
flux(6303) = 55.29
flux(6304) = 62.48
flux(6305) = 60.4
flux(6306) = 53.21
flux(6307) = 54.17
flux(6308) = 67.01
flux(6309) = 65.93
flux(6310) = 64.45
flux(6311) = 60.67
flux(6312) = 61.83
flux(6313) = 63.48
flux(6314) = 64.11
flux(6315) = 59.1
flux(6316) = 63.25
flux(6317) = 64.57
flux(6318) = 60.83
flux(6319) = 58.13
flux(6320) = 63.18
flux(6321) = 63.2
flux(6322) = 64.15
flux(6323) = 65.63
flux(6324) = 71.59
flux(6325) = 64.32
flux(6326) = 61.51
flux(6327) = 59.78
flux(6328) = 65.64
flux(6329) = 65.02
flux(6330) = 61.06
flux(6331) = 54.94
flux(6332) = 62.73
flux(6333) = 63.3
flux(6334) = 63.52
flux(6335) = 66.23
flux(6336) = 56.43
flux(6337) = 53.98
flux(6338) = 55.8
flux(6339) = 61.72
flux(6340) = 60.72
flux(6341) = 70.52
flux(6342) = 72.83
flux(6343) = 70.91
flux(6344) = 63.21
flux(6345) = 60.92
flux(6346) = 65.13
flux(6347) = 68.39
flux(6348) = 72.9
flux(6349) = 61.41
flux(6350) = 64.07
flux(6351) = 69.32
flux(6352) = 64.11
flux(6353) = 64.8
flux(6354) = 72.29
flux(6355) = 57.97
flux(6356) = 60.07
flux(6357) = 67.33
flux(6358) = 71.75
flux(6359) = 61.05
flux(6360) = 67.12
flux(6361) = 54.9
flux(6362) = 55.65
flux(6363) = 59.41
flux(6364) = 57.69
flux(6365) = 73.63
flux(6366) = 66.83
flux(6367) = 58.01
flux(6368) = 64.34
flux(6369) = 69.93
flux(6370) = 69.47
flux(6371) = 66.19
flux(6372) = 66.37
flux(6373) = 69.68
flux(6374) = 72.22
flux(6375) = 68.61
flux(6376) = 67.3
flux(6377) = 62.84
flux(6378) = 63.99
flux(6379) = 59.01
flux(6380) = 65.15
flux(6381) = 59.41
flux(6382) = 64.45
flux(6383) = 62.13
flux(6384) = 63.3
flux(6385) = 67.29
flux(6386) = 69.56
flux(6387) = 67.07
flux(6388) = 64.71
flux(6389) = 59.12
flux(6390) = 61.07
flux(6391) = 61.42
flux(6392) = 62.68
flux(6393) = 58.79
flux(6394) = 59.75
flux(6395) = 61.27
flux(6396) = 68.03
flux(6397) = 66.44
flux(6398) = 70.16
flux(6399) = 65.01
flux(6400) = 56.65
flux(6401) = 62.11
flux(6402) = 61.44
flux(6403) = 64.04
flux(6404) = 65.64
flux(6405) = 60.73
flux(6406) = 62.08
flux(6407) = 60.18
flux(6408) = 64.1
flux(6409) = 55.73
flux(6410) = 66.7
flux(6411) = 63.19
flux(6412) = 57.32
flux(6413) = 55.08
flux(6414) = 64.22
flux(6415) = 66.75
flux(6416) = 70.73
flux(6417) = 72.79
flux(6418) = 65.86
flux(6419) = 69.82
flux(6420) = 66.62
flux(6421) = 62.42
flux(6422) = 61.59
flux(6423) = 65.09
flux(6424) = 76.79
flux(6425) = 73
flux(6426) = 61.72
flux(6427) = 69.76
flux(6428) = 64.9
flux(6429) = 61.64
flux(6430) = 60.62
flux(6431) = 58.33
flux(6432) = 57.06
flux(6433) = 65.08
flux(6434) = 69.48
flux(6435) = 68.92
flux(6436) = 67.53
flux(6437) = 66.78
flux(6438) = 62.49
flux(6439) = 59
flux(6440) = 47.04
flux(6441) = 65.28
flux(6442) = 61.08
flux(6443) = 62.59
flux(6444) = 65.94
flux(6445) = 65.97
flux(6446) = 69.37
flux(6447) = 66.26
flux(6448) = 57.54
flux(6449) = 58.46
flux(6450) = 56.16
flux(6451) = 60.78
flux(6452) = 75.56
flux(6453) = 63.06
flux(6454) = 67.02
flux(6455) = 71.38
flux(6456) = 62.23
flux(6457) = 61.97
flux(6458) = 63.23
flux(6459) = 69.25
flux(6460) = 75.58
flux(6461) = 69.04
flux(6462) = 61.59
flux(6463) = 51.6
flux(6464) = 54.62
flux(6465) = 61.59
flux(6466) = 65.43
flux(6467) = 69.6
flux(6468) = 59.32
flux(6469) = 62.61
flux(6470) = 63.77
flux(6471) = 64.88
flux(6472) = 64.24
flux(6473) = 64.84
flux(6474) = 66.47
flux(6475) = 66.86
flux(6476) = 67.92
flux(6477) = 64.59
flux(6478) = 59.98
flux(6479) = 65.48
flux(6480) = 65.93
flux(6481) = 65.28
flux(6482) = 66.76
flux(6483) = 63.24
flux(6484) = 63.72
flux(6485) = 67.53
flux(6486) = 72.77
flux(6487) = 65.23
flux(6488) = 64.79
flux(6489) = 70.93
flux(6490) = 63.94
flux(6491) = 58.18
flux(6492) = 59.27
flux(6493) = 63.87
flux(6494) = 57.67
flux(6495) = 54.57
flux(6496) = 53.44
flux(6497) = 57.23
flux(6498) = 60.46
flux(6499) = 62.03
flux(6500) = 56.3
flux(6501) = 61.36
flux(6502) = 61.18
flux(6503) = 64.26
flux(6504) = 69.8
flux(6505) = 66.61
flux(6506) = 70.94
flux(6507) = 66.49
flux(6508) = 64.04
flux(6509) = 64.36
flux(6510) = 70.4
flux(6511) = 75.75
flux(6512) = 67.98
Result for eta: 76.2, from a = 6470.1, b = 6393.8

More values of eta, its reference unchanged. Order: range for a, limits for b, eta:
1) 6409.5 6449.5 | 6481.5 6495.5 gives -58.9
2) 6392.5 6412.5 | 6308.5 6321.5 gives 87.7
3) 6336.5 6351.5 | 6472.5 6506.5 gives -149.9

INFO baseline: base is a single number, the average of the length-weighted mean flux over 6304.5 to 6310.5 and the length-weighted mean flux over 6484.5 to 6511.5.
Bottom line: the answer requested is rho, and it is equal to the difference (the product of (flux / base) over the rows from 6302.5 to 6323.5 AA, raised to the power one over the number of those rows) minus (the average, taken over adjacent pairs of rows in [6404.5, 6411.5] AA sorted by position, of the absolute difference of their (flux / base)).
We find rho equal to 0.91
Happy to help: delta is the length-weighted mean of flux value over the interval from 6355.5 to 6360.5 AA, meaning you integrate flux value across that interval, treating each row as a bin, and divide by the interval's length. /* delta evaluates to 65.5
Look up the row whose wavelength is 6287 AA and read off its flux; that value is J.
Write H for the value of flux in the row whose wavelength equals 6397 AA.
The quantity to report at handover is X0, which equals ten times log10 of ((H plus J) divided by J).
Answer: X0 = 3.1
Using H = 66.44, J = 64.8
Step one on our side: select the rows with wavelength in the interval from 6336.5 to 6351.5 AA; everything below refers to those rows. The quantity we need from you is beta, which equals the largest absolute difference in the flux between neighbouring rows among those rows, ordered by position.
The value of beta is 11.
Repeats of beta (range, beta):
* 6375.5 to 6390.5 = 6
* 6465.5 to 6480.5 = 10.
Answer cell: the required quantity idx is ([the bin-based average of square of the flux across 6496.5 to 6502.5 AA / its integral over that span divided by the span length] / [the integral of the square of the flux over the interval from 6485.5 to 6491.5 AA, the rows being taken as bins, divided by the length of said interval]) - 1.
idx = -0.2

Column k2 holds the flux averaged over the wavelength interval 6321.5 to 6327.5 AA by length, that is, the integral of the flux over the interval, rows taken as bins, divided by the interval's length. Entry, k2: 64.5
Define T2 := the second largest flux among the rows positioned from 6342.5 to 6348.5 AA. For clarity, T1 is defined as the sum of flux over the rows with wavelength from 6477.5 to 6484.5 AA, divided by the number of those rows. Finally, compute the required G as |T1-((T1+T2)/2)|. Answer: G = 3.3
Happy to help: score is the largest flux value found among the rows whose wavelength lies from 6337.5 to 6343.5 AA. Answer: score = 72.83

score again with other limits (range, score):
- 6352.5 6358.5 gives 72.29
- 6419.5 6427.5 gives 76.79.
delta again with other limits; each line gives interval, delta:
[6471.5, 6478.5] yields 65.0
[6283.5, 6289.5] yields 62.2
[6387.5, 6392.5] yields 61.8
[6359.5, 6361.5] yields 61.0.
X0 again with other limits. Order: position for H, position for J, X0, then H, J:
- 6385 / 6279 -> 3.4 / 67.29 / 57.2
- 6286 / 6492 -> 2.9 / 55.42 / 59.27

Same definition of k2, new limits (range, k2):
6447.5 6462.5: 64.9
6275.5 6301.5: 64.4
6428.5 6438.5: 63.8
